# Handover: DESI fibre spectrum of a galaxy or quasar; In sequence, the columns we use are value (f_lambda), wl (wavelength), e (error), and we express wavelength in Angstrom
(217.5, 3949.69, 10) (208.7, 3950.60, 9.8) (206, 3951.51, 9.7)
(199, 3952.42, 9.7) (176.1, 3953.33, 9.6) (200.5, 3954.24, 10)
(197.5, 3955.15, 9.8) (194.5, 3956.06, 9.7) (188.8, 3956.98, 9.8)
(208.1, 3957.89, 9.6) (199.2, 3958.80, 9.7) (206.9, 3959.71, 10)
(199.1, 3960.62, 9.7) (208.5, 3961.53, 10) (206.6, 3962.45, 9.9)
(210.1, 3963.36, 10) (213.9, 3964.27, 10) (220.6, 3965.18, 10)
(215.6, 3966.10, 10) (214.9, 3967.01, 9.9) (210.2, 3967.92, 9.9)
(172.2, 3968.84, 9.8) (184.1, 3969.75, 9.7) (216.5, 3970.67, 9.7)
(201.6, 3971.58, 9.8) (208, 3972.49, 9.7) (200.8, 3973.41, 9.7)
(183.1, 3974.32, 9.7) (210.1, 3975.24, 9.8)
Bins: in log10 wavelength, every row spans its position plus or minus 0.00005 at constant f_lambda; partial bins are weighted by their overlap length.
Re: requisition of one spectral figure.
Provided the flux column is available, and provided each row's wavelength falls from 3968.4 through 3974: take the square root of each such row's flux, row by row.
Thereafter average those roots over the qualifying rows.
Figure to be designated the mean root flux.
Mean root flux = 14.0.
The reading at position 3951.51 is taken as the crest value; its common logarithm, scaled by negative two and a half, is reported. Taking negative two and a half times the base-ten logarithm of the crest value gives -5.78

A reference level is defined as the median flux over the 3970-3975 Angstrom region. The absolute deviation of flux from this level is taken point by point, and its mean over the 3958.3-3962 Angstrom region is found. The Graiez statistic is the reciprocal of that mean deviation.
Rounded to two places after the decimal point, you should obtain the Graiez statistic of 0.23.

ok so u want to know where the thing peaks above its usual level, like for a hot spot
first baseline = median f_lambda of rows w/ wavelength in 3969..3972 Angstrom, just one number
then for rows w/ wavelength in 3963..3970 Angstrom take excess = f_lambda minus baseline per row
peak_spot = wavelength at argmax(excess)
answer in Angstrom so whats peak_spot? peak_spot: 3965.18 Angstrom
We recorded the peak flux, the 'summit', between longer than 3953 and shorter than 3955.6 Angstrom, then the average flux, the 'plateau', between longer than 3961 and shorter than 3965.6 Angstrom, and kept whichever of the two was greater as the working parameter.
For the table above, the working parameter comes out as 212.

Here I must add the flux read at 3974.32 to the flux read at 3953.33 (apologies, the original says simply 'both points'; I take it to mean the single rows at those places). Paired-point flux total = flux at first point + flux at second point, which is 359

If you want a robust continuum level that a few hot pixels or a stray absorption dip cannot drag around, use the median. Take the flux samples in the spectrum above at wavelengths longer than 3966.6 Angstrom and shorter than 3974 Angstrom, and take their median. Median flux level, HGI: 205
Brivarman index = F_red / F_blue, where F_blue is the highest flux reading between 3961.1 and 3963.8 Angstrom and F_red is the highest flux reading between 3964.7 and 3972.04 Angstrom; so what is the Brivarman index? 1.050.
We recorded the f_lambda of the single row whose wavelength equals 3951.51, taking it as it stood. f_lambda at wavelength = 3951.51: 206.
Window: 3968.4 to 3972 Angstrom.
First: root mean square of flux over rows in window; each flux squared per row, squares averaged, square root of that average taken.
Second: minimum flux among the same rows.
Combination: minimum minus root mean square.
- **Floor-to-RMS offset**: -22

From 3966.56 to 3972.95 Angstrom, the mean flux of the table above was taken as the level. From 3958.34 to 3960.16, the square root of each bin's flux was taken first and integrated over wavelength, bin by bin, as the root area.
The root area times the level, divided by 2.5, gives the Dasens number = 2090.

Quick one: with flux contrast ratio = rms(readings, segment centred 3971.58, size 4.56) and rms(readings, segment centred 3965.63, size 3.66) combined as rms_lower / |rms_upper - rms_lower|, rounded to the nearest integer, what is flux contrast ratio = 16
